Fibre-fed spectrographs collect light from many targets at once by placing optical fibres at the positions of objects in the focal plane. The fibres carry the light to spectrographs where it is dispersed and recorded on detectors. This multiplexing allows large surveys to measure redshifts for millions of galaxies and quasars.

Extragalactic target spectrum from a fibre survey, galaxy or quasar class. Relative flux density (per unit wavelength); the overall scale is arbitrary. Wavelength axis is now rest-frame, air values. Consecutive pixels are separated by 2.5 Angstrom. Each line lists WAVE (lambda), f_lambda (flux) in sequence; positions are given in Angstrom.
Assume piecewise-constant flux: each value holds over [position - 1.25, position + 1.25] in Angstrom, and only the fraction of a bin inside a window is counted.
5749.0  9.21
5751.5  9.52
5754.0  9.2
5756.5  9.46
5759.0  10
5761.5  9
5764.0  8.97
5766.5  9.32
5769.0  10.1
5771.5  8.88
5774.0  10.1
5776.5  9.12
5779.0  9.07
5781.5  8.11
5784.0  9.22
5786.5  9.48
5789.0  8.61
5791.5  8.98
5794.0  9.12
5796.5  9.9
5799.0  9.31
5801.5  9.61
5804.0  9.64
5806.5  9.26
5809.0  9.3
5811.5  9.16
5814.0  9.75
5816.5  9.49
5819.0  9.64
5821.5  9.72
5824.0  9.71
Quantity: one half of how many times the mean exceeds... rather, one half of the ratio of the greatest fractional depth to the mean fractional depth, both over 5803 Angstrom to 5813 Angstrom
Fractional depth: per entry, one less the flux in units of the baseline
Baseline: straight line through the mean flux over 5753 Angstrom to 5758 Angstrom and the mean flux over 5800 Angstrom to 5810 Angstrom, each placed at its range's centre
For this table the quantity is 1.3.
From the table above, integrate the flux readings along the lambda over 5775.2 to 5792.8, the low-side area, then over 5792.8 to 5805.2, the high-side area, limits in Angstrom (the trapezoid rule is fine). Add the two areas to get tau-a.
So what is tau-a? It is 275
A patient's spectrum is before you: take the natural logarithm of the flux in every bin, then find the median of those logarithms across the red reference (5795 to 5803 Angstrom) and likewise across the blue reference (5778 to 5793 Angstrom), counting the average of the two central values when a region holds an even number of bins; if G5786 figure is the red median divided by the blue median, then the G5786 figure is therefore 1.03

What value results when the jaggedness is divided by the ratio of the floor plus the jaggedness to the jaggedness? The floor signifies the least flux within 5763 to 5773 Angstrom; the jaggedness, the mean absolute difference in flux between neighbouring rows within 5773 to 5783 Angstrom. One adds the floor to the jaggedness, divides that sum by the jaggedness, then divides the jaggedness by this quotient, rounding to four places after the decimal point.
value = 0.0461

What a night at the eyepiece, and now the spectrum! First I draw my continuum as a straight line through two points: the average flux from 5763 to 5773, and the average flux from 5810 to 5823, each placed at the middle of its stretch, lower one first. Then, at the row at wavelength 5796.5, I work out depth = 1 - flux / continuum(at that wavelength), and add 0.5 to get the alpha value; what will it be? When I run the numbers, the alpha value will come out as 0.45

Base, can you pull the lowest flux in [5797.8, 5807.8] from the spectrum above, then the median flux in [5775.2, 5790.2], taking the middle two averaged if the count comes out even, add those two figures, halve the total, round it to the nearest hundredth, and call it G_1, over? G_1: 9.18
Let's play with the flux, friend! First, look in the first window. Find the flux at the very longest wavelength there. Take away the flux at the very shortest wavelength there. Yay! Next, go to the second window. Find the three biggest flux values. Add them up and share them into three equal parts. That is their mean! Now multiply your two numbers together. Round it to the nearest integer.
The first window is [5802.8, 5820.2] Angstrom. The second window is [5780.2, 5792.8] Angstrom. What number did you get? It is 0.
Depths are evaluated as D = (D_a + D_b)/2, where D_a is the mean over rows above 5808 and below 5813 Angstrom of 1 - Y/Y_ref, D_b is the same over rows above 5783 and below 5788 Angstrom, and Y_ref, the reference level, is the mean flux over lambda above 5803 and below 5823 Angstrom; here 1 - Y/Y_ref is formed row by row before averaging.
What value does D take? 0.022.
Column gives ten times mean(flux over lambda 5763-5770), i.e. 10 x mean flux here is 94.6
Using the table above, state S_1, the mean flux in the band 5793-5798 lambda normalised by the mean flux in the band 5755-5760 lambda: 0.98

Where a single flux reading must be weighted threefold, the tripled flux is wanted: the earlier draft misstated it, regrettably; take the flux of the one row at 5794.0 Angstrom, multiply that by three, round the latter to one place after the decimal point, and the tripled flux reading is 27.4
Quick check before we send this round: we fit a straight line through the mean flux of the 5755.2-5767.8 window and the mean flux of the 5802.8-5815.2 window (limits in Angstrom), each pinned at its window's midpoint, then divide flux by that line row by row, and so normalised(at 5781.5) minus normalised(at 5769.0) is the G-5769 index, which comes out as -0.21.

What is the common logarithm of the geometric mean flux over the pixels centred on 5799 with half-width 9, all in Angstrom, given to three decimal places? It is 0.973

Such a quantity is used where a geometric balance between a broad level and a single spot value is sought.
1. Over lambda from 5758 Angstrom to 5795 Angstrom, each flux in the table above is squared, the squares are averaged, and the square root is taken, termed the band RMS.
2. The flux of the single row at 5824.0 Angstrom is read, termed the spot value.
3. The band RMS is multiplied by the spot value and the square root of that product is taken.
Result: 9.46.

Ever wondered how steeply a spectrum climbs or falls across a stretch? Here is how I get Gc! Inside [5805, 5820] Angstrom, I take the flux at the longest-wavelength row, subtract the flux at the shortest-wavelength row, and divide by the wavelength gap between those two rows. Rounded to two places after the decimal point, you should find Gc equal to 0.03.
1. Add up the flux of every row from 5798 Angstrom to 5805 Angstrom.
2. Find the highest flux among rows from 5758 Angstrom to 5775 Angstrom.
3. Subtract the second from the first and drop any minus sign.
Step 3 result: 18.5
